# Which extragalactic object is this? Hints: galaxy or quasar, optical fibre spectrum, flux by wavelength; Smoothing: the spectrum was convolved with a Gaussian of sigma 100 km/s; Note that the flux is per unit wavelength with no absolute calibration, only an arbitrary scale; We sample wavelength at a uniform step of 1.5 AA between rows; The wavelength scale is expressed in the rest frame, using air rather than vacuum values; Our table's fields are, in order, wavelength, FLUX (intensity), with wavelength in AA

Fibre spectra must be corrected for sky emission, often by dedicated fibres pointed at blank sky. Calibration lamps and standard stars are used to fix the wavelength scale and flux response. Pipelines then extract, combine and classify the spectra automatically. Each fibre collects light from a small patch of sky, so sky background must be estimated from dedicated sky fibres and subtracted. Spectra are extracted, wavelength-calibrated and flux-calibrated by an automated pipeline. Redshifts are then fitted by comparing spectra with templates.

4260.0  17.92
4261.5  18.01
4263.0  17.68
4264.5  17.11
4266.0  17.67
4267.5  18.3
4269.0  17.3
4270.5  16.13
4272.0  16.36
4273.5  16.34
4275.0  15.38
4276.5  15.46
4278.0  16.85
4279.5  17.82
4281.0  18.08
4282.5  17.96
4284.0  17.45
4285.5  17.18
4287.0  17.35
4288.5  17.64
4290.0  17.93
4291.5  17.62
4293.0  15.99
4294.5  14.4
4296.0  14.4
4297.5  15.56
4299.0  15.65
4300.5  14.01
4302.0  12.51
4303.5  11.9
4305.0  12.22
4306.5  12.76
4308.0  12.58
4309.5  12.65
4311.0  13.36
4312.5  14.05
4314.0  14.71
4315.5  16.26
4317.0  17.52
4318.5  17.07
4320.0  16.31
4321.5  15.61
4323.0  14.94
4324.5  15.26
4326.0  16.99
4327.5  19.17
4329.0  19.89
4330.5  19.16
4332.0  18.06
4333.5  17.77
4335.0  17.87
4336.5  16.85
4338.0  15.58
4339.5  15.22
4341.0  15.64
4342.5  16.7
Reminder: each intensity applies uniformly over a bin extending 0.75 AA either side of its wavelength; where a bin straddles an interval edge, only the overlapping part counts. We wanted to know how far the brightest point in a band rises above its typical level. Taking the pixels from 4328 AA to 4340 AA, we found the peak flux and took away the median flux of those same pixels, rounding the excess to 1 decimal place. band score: 2.1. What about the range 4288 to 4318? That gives 3.5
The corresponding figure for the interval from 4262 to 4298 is 1.1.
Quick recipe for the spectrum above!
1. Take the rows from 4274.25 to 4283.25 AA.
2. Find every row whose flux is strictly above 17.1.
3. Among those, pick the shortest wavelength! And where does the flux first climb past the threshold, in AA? 4279.5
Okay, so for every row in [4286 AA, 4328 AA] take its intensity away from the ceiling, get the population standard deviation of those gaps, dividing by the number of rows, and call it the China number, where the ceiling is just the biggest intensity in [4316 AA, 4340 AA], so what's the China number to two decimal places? 1.98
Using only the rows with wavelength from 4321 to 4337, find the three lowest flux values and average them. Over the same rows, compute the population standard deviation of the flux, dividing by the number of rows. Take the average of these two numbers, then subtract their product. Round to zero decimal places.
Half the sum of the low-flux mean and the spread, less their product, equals -16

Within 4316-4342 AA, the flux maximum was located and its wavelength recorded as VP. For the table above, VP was 4329.0 AA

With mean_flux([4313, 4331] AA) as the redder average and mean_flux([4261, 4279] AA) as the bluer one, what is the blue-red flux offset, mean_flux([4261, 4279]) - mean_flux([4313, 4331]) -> 0.0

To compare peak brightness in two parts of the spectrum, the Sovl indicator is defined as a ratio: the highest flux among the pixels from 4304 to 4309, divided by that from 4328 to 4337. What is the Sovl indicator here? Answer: 0.64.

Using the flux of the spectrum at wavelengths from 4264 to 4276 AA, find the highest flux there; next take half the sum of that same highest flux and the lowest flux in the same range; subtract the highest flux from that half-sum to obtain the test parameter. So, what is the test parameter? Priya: -1.5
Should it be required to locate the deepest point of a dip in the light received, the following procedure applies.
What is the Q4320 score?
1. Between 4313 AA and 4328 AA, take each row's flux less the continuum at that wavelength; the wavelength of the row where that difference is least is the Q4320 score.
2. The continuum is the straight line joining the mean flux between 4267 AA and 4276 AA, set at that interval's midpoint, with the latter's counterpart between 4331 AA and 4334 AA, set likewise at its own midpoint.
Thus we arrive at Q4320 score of 4314.0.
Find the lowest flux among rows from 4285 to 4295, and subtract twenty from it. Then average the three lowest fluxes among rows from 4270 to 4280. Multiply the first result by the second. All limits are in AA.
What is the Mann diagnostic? -88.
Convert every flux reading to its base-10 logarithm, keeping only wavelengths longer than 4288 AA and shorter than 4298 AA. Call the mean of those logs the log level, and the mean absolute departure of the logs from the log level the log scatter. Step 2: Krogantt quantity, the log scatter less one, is -0.965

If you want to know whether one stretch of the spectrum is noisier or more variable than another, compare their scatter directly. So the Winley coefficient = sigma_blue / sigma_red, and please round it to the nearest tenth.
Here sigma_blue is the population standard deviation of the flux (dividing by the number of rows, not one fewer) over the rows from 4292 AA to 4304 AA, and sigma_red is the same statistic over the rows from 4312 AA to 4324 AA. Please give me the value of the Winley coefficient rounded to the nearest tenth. 1.2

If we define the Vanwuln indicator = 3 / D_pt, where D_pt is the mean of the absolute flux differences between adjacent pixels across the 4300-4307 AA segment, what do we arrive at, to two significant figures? 4.0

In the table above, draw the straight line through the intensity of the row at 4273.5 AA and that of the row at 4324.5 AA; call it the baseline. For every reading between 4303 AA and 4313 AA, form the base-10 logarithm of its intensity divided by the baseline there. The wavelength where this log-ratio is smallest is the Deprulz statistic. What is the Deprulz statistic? 4303.5 AA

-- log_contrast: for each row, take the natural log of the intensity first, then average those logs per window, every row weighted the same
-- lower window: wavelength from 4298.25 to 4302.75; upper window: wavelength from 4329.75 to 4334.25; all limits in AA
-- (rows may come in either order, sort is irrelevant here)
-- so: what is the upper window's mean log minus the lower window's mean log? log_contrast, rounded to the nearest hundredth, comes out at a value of 0.27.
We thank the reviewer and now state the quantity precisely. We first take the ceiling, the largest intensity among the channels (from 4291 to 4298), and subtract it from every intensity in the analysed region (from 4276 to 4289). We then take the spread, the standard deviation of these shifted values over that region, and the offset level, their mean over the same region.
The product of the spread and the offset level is -0.2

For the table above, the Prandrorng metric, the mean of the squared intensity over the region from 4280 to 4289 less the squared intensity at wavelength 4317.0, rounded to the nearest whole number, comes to 3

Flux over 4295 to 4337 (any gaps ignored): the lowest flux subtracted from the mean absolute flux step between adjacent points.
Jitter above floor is -11.1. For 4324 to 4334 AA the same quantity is -14.1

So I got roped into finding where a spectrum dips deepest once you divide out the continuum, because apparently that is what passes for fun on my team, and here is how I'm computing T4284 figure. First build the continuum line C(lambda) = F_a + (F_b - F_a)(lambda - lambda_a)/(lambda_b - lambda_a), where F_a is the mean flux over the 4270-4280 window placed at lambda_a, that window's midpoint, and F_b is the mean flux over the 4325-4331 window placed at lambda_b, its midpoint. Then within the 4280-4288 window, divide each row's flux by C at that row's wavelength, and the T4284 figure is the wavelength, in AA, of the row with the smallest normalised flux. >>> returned 4285.5 AA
